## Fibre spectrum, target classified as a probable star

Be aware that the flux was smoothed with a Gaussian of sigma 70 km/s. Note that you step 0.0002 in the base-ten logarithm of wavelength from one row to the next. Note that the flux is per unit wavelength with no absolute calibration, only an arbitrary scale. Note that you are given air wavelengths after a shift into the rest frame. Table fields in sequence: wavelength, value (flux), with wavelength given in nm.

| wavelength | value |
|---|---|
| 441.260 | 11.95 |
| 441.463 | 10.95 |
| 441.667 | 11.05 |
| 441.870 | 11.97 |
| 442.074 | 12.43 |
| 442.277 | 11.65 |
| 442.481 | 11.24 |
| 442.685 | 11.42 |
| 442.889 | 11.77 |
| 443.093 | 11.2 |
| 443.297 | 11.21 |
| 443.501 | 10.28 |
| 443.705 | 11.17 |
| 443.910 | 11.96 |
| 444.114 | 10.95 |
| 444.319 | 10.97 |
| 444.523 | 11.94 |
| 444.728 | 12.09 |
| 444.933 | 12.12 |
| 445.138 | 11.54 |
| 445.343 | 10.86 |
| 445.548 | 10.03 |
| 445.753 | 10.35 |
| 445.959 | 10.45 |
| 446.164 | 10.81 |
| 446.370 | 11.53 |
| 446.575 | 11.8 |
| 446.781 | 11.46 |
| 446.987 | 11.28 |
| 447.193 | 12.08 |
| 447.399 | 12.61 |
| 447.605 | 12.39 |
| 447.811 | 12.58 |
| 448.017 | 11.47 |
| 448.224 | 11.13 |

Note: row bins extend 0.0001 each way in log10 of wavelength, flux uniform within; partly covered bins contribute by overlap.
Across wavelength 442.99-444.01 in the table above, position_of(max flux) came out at 443.910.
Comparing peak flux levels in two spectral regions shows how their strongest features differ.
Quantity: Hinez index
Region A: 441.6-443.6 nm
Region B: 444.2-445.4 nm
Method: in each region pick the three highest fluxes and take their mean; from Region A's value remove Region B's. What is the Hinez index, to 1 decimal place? 0.0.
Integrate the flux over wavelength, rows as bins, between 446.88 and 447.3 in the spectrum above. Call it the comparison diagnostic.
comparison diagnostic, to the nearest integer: 5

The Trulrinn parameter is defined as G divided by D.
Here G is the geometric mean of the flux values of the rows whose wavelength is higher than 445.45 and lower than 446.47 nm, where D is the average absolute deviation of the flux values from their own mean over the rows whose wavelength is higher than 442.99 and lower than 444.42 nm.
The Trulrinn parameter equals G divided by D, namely 33.3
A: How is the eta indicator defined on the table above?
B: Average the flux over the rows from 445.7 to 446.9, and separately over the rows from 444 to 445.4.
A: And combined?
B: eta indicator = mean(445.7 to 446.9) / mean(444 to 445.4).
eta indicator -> 0.96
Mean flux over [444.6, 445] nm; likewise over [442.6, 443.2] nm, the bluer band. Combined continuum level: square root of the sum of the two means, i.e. 4.85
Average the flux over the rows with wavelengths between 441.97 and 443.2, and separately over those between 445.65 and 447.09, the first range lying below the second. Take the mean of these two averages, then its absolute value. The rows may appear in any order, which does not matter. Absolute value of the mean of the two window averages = 11.4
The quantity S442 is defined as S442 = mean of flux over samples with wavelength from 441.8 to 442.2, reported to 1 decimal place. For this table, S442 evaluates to 12.2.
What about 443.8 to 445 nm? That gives 11.7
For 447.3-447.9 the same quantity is 12.5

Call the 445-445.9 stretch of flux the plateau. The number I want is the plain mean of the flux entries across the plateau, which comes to 10.7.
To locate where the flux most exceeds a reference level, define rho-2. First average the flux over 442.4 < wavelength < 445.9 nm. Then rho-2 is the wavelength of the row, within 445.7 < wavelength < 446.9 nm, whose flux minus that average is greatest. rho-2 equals 446.575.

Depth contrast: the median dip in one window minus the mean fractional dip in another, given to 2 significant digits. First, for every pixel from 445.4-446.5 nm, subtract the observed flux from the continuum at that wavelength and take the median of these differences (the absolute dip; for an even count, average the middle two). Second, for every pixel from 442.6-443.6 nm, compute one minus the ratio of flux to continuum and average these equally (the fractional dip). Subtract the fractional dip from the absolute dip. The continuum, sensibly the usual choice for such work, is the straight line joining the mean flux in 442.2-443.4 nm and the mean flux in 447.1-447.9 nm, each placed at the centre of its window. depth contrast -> 1.6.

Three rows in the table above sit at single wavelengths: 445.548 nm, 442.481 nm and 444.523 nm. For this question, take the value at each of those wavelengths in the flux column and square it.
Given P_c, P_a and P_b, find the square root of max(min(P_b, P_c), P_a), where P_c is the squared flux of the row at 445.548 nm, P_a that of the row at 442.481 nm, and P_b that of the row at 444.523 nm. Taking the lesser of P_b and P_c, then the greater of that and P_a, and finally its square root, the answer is 11.24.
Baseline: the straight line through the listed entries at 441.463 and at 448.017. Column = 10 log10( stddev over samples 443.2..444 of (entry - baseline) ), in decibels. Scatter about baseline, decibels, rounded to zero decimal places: -2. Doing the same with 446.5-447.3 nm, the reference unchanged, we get -5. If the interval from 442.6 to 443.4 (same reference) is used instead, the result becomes -6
